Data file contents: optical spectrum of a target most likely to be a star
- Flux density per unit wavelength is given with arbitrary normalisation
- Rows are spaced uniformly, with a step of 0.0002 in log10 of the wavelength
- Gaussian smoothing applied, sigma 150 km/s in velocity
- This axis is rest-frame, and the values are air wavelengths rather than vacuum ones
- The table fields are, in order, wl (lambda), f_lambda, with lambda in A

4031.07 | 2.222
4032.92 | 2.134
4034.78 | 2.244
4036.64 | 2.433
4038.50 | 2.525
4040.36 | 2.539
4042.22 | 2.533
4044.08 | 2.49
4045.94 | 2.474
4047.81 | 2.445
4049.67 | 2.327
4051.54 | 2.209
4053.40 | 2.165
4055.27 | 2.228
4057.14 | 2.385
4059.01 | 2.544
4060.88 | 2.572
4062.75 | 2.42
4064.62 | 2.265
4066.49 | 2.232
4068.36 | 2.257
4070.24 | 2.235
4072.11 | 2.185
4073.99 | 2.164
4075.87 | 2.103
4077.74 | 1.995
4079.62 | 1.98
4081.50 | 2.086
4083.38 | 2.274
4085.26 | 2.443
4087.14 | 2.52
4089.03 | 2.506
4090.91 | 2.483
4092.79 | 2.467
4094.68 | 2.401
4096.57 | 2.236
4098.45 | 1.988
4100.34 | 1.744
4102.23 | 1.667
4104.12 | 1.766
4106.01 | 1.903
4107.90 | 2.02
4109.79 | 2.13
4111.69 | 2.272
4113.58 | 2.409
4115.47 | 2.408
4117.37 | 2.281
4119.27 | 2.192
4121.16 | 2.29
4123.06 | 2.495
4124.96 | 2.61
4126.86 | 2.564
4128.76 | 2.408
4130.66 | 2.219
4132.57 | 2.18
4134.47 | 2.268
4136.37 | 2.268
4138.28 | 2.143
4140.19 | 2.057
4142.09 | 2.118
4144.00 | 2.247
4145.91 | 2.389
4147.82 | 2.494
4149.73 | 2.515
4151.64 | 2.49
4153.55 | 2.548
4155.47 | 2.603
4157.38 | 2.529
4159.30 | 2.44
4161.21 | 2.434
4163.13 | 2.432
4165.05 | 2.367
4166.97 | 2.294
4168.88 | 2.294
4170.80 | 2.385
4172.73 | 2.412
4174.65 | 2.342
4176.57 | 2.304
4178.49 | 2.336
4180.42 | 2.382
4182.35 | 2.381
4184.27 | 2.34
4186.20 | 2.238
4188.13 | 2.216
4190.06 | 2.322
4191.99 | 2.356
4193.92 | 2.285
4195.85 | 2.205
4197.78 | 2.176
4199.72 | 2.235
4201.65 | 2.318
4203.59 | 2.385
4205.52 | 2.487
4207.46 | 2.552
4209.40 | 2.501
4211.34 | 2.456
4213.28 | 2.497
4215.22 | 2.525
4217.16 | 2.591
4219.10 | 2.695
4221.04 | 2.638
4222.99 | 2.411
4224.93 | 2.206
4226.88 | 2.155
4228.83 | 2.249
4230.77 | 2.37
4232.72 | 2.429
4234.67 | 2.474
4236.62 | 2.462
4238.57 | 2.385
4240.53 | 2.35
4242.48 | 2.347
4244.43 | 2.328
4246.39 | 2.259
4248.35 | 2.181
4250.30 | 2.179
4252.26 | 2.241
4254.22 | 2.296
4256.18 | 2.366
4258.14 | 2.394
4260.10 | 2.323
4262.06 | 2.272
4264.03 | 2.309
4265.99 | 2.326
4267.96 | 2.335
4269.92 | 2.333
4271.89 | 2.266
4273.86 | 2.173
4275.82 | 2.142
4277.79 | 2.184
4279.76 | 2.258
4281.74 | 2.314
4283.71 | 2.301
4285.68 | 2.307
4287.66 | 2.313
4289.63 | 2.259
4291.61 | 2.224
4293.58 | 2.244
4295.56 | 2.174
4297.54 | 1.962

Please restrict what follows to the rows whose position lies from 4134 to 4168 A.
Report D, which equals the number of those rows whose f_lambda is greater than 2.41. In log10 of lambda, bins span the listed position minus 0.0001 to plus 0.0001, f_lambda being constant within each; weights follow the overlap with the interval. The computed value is 9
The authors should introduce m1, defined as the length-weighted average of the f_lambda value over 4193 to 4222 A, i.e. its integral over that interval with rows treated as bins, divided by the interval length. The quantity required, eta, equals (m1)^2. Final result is 5.9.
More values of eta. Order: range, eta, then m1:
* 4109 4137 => 5.5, 2.34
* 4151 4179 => 5.8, 2.41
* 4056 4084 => 5.0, 2.25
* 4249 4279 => 5.2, 2.28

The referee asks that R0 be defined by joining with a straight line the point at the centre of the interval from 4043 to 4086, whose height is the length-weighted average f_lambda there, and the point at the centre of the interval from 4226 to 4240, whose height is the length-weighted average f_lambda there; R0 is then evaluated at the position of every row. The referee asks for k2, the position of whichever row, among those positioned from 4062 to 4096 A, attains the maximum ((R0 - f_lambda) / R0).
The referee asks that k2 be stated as 4079.62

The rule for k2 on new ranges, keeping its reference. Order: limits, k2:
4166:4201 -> 4197.78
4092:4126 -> 4102.23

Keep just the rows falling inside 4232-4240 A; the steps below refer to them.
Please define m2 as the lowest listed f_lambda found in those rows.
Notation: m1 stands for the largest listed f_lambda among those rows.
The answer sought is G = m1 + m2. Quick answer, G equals 4.9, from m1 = 2.474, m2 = 2.385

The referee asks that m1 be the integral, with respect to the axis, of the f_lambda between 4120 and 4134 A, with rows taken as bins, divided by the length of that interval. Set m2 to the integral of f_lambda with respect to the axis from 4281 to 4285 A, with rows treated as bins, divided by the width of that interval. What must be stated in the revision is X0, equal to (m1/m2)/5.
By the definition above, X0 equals 0.207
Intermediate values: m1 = 2.39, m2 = 2.31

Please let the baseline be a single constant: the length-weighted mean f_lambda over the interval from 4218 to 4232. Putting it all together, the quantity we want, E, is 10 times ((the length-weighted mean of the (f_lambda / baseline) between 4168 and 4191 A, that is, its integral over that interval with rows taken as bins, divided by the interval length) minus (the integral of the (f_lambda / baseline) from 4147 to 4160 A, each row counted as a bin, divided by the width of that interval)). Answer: -0.8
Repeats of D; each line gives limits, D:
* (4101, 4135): 3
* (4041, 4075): 7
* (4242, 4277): 0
